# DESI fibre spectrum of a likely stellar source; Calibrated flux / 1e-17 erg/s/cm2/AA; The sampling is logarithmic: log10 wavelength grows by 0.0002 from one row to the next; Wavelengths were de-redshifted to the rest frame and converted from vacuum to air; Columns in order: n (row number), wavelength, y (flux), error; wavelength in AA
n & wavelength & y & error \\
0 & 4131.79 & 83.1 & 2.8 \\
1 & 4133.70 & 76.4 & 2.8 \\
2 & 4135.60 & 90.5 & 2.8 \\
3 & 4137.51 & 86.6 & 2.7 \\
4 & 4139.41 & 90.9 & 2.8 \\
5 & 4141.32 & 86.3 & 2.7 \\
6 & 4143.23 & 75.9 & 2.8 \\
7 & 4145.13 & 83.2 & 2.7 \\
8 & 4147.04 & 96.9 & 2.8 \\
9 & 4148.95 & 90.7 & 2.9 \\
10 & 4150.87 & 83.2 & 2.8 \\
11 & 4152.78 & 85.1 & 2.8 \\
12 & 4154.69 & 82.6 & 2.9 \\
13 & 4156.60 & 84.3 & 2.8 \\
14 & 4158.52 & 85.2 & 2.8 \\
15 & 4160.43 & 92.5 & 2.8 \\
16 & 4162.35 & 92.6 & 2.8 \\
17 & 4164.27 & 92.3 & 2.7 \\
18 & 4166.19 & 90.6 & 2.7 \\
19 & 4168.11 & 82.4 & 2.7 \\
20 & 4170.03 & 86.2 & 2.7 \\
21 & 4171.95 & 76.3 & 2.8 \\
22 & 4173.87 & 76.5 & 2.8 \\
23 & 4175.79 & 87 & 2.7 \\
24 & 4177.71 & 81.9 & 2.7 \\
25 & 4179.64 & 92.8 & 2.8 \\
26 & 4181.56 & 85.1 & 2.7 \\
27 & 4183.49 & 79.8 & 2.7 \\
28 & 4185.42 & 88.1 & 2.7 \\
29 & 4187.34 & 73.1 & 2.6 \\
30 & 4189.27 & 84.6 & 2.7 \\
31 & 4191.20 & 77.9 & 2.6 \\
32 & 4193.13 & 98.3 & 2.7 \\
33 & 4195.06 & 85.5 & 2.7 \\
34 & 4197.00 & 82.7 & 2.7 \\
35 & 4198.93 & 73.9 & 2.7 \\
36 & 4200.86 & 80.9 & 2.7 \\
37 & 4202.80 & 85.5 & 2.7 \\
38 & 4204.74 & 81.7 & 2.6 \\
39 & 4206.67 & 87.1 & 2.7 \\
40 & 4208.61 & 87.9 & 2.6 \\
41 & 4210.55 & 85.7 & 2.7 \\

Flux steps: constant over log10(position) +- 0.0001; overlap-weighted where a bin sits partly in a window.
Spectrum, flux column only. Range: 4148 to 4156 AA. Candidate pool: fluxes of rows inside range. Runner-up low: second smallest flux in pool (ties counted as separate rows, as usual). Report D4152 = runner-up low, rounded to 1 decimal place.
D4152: 83.2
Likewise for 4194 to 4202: 80.9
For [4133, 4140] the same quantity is 86.6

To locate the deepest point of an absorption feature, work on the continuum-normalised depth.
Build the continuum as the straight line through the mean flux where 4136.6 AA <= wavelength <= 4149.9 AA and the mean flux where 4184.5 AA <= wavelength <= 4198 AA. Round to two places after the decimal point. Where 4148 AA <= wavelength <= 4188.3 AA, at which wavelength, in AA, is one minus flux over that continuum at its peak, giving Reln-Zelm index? 4187.34 AA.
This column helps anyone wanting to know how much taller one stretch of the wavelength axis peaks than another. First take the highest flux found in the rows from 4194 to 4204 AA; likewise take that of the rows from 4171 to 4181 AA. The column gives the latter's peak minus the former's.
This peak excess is 7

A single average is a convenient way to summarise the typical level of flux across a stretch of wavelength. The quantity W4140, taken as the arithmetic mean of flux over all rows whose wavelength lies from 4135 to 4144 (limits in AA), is 86.0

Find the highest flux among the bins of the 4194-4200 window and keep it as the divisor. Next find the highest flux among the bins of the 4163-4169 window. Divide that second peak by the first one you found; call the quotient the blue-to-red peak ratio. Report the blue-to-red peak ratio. 1.08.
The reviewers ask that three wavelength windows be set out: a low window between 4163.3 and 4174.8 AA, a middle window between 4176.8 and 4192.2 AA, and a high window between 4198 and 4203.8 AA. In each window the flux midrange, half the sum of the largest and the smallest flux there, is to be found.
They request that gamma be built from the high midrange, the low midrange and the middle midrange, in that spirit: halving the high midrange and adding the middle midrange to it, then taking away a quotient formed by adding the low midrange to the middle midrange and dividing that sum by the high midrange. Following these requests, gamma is 121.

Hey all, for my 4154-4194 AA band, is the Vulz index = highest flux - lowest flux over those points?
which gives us 25.2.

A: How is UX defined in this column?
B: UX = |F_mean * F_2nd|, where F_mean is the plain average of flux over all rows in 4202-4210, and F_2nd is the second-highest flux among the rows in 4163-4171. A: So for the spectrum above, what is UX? 7751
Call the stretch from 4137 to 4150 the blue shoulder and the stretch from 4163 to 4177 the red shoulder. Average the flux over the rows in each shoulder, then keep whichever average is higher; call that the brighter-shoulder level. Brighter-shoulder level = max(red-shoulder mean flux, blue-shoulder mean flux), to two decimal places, 87.21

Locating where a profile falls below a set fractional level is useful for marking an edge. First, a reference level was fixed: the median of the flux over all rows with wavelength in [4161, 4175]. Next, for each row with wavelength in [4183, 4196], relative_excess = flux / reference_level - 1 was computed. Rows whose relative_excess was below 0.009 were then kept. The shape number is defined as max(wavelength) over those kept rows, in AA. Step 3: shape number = 4195.06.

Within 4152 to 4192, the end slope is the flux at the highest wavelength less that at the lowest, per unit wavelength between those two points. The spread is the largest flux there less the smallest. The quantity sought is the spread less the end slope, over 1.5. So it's 13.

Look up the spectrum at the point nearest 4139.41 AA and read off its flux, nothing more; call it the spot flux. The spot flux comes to 90.9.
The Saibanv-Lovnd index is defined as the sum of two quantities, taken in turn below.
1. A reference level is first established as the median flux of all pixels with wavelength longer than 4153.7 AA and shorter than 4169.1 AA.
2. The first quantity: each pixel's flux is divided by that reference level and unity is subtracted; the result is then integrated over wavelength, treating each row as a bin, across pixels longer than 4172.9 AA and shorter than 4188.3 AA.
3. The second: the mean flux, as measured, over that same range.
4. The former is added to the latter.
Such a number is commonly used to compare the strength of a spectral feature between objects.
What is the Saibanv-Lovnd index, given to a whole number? 82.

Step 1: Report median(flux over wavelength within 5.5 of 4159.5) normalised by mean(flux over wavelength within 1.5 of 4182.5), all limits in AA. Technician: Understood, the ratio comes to 1.08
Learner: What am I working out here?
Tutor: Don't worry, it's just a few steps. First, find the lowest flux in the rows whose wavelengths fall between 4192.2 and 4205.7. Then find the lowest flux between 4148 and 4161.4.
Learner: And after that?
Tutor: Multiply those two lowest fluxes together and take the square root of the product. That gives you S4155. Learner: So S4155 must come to 78.1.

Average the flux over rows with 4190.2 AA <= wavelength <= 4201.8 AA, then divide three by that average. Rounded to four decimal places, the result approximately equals 0.0361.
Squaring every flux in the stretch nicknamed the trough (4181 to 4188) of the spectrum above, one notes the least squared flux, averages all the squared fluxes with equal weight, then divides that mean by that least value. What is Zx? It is 1.25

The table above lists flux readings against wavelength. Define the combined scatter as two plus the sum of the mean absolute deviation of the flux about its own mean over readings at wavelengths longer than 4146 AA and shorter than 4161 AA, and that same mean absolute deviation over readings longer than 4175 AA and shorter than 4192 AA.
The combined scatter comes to 11.0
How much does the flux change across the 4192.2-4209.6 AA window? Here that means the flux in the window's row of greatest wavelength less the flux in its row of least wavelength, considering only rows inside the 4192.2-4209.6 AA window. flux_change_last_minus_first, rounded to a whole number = -10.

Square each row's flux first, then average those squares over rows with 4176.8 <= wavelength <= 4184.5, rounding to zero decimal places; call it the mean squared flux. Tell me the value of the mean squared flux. 7232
